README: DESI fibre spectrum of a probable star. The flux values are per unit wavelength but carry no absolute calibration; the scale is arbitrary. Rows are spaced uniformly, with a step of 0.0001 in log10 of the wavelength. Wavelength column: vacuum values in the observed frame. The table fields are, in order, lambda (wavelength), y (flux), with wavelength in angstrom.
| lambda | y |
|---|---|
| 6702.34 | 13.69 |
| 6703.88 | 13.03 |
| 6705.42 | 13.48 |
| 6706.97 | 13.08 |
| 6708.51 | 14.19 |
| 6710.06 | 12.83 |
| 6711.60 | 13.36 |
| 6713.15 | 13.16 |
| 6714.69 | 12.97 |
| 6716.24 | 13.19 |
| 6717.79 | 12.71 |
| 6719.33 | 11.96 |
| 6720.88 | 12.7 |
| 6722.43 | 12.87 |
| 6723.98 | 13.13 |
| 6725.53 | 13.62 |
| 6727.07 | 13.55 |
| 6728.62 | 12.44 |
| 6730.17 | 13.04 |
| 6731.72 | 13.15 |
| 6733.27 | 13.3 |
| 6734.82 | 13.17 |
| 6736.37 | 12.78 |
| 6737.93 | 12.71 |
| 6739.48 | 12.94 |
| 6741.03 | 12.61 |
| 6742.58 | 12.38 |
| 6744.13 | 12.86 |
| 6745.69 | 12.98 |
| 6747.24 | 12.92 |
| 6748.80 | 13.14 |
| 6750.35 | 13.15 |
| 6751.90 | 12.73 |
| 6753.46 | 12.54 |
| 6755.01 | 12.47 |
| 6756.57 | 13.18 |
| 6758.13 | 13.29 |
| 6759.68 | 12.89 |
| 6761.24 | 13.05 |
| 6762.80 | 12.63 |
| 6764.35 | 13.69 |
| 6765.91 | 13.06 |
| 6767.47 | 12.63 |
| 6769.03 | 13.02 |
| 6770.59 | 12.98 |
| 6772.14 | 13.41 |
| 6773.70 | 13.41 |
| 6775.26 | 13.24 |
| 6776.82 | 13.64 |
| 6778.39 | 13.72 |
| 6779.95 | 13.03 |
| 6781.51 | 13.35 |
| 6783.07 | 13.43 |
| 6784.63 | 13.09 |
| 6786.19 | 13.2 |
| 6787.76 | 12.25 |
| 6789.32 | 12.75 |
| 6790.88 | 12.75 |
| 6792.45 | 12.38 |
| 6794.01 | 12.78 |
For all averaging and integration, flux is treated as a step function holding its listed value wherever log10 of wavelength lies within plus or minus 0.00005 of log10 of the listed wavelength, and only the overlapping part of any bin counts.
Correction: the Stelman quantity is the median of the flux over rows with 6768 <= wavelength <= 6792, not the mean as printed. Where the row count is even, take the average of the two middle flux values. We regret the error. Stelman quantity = 13.20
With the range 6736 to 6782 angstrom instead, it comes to 13.00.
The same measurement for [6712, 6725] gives 12.92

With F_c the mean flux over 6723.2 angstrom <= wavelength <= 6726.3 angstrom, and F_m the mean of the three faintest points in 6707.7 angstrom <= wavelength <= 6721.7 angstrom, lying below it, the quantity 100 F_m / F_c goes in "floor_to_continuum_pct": 93.1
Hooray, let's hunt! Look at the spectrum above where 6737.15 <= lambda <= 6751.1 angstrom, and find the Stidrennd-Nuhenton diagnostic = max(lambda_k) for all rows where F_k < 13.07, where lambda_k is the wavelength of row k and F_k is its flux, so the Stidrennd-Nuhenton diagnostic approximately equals 6747.24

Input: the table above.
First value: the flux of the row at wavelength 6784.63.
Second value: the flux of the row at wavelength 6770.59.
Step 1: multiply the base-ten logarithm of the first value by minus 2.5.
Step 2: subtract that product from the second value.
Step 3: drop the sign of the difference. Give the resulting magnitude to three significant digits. 15.8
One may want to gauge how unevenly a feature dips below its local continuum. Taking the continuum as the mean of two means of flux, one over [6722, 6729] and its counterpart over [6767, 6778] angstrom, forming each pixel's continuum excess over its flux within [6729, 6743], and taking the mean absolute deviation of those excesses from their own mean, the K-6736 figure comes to 0.247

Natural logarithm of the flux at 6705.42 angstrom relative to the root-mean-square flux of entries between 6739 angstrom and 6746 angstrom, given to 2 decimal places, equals 0.06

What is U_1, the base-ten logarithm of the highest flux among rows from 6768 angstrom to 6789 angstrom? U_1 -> 1.14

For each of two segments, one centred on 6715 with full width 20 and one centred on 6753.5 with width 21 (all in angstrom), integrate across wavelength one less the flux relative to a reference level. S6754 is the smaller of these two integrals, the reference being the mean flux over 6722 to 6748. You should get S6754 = -0.12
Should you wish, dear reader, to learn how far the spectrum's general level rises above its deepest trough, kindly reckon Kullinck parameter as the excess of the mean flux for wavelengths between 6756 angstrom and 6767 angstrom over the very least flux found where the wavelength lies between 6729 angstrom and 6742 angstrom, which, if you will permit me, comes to 0.5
